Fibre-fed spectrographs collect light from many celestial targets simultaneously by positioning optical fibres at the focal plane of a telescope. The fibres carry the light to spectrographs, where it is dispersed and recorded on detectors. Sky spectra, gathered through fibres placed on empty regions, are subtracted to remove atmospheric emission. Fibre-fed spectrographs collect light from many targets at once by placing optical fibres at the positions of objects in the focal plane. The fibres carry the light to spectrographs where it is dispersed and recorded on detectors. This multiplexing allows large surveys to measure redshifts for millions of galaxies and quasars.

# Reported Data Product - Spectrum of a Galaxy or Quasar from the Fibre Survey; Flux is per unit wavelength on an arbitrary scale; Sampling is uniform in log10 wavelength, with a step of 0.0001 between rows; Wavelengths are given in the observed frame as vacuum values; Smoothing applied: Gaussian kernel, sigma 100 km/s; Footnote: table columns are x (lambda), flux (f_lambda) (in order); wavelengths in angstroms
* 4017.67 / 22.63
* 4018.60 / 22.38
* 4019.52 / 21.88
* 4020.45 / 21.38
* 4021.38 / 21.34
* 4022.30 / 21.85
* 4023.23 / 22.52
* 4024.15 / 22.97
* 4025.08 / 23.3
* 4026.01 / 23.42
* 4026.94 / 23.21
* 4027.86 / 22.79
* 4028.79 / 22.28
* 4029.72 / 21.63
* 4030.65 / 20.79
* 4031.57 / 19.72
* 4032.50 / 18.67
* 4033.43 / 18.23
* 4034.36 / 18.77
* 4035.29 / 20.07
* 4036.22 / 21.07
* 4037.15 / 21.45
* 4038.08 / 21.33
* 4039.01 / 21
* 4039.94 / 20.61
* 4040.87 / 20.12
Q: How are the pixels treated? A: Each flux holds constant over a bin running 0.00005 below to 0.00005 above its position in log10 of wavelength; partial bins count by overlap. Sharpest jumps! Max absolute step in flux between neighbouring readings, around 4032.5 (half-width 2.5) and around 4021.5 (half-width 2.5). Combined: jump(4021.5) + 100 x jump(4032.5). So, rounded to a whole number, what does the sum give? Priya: 108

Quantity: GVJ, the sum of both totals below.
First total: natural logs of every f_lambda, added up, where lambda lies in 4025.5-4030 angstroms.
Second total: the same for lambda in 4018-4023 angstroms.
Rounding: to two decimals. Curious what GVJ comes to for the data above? 31.00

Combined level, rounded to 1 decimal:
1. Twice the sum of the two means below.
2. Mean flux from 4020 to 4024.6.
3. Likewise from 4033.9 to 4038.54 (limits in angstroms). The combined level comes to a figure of 85.1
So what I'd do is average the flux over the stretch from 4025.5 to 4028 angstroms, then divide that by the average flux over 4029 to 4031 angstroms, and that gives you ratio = 1.09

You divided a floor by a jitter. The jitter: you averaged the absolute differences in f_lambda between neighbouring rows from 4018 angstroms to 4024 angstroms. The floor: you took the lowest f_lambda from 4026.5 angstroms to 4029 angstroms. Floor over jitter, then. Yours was 50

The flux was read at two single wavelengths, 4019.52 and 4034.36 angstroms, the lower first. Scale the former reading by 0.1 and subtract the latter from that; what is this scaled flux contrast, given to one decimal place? -16.6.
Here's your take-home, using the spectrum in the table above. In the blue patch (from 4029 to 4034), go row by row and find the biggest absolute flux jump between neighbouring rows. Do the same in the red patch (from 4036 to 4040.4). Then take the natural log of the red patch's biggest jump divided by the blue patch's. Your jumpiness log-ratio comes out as -1.0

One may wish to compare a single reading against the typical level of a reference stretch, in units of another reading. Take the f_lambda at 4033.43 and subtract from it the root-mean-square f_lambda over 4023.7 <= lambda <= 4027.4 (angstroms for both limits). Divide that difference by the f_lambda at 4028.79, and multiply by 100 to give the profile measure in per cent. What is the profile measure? -22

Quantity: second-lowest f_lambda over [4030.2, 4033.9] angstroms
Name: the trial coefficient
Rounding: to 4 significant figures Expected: 18.67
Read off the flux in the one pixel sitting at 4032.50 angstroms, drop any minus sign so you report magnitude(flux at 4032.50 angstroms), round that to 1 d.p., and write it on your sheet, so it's 18.7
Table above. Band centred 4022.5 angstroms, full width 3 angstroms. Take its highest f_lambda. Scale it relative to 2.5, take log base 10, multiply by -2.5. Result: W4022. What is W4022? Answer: -2.39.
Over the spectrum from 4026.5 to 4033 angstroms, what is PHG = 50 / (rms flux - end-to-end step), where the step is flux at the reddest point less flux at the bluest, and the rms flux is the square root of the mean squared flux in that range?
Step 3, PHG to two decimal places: 1.93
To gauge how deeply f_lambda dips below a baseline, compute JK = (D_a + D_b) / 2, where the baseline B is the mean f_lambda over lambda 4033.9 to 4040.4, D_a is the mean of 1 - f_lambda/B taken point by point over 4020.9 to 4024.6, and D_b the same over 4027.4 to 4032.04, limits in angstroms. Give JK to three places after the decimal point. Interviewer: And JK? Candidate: -0.058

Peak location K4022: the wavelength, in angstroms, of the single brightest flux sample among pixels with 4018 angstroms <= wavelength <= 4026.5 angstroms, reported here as 4026.01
